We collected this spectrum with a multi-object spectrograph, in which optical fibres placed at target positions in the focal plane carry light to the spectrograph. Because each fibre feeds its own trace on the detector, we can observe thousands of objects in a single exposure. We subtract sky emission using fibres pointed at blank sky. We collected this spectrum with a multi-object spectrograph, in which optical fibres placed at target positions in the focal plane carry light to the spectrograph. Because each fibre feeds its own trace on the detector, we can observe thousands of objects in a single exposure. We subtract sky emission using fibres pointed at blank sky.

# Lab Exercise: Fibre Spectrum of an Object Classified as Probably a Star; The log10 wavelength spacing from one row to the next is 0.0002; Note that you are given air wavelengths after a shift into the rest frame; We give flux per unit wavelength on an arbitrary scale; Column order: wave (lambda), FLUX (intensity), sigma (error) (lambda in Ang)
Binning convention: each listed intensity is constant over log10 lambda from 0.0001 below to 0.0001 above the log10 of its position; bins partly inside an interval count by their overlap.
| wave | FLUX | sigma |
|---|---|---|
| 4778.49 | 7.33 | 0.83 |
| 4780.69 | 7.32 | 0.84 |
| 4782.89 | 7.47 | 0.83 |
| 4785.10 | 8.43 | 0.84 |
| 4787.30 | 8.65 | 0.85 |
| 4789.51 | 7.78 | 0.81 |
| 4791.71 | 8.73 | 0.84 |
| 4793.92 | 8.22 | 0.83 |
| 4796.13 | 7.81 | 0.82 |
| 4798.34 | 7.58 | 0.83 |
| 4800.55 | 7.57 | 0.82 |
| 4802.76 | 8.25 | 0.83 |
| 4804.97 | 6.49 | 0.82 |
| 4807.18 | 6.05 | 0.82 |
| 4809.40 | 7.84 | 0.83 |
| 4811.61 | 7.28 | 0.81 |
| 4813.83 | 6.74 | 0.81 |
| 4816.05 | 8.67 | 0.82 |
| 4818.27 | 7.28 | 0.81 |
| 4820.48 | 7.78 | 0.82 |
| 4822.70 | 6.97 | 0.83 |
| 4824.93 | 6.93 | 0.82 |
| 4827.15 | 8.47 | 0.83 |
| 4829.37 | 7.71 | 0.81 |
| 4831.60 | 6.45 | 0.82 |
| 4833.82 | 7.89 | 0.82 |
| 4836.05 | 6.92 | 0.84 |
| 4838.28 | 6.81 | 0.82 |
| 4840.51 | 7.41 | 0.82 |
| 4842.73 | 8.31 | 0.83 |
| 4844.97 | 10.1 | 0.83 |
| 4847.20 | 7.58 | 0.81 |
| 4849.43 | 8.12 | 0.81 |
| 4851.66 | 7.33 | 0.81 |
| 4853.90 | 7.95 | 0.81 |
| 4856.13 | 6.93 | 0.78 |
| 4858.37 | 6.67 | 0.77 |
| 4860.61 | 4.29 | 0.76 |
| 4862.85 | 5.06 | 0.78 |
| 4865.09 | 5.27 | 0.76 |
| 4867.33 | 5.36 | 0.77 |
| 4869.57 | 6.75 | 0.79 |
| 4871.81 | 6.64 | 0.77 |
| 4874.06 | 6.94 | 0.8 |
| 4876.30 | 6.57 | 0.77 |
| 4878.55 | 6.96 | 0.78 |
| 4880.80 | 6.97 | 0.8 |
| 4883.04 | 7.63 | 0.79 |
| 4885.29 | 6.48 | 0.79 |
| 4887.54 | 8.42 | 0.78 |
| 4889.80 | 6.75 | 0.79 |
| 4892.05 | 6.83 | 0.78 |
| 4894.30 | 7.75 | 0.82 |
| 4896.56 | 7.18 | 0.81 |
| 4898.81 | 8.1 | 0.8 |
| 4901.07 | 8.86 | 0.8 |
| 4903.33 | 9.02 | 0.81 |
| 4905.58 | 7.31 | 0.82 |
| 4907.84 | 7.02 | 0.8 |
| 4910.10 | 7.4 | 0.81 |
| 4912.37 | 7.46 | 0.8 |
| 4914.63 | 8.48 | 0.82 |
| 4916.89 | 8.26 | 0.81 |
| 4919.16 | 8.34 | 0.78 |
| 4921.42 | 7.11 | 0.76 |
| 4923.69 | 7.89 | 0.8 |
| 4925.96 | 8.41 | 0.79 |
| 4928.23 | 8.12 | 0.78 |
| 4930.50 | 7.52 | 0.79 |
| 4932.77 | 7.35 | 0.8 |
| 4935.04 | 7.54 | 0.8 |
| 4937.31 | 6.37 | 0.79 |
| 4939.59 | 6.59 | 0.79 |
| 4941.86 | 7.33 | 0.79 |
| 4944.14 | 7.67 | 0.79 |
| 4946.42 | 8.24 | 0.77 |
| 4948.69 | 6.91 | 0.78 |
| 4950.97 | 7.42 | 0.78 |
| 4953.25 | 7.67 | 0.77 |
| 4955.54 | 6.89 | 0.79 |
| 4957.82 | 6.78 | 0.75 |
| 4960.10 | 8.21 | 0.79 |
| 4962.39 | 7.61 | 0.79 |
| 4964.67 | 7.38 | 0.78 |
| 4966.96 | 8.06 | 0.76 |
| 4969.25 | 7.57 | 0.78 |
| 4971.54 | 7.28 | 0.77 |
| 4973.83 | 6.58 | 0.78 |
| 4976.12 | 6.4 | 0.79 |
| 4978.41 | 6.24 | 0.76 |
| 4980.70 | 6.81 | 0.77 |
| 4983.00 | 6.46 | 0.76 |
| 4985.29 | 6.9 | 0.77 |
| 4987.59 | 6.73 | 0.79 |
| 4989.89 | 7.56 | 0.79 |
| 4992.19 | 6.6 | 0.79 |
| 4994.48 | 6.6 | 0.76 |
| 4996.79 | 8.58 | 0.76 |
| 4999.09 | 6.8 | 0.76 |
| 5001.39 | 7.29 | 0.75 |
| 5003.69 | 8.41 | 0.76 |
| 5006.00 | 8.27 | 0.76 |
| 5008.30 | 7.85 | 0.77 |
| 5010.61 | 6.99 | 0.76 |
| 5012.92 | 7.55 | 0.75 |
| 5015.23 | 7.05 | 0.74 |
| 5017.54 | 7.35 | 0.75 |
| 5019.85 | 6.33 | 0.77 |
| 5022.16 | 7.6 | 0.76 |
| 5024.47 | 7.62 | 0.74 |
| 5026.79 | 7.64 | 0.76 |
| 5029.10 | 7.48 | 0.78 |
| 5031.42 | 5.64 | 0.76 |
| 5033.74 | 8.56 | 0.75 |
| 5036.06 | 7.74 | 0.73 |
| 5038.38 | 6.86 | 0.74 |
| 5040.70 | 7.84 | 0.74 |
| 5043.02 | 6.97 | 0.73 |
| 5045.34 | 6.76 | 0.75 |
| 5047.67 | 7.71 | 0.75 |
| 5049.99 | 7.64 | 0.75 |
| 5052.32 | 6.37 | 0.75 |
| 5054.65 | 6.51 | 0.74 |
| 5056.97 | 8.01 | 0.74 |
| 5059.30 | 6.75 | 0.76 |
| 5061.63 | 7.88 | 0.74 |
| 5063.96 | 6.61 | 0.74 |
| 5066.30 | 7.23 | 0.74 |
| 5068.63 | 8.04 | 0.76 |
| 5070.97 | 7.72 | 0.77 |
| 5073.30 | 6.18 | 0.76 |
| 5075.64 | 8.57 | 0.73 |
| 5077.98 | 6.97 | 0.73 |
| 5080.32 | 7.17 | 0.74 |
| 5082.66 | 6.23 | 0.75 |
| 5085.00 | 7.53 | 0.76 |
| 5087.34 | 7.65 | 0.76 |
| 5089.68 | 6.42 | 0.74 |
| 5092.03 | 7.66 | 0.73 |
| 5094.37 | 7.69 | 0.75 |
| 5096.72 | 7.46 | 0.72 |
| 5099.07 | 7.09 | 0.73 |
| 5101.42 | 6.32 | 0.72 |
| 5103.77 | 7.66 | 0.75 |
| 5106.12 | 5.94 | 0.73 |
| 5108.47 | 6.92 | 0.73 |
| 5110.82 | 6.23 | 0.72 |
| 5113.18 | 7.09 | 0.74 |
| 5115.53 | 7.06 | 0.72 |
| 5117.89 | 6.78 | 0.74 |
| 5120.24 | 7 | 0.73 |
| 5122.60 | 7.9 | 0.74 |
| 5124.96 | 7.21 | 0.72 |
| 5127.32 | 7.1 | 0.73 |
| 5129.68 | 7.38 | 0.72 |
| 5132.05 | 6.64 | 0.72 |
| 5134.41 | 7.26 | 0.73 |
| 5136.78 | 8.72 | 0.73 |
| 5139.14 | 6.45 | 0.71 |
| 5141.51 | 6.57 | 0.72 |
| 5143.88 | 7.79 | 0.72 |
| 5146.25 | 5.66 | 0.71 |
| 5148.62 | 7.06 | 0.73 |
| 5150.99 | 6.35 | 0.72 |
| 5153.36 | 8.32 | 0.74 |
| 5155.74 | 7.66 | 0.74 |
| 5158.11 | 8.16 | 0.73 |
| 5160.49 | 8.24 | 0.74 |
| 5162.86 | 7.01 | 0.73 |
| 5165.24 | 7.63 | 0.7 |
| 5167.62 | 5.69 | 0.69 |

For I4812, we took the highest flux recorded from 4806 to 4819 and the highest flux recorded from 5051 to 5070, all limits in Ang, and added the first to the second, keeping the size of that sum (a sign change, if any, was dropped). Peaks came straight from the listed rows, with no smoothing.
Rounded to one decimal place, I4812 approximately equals 16.7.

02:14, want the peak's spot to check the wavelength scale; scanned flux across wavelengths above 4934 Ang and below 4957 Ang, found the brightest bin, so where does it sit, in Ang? 4946.42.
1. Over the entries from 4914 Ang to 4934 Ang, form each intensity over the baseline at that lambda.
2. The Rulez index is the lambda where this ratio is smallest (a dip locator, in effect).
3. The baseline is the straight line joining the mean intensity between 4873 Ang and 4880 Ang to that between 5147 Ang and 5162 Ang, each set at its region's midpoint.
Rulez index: 4921.42 Ang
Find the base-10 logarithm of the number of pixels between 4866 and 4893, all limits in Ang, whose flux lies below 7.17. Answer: 1.0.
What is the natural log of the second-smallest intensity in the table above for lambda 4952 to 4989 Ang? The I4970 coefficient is 1.86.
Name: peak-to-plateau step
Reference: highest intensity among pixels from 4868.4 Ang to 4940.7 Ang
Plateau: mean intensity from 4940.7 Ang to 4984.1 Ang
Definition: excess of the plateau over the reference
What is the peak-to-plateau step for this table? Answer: -1.8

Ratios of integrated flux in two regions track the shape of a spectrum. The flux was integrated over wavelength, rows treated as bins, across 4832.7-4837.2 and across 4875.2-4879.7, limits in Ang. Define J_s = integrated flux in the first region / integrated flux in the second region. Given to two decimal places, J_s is 1.09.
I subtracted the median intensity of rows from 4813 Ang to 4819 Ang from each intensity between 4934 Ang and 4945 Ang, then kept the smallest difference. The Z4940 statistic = -0.91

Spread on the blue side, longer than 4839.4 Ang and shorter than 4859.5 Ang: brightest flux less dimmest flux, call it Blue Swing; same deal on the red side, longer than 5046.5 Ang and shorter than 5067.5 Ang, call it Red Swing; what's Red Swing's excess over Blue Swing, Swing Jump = -1.8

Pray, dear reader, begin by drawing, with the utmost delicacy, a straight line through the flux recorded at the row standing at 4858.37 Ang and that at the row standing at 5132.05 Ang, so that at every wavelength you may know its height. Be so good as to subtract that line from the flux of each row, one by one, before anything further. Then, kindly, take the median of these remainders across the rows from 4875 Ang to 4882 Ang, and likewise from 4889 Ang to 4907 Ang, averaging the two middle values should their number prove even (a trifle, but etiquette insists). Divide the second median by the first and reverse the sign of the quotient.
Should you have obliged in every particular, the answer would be -3.0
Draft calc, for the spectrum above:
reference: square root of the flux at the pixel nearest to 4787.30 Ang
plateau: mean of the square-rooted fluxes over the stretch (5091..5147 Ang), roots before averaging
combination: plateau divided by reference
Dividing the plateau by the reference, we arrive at 0.90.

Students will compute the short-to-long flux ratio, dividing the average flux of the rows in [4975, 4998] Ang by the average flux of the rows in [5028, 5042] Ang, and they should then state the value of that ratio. 0.94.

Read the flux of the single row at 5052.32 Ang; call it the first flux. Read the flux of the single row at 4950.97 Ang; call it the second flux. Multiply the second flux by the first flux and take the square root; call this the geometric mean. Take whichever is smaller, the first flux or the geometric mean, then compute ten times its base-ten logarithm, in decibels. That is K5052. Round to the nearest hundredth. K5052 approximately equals 8.04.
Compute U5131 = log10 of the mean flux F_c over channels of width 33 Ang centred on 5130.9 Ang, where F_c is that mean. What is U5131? 0.852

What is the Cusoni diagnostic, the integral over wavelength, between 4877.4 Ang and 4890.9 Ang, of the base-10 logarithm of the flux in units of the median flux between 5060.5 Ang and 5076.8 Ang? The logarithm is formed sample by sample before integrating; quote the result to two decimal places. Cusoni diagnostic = -0.43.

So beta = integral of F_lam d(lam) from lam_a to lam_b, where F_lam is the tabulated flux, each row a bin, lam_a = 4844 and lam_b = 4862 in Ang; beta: 132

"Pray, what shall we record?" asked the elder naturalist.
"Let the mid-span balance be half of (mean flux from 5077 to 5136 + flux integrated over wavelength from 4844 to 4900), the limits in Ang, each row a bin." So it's 199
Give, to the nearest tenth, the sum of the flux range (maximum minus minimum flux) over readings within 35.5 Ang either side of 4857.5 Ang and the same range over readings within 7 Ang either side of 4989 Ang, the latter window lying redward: 6.9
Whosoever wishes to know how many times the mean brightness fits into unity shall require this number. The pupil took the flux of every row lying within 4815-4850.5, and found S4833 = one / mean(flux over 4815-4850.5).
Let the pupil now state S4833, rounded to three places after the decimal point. 0.130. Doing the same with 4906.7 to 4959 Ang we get 0.133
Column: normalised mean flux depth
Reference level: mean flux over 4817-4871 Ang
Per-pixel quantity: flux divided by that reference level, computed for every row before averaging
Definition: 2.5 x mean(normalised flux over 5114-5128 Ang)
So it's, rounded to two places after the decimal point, 2.53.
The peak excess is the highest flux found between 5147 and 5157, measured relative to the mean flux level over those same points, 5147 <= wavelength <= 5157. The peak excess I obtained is 1.0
